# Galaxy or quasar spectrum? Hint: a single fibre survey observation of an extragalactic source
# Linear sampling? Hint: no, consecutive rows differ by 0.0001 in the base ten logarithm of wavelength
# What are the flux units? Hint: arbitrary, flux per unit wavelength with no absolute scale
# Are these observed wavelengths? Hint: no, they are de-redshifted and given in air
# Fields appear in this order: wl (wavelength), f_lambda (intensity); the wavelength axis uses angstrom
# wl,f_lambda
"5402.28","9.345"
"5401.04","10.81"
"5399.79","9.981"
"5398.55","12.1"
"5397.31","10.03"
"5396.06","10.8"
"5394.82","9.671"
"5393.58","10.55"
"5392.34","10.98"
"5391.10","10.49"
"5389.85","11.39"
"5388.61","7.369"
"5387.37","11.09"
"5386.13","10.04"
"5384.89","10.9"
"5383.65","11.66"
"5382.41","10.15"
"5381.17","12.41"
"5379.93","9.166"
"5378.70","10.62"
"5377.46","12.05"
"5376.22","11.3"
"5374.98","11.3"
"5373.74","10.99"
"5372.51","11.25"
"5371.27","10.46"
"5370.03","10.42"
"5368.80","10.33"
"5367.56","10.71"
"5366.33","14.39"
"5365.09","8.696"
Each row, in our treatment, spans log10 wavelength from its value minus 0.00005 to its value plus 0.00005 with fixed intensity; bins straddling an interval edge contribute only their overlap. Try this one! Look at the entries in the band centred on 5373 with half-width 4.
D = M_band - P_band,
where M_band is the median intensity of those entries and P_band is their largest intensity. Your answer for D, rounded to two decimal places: -0.18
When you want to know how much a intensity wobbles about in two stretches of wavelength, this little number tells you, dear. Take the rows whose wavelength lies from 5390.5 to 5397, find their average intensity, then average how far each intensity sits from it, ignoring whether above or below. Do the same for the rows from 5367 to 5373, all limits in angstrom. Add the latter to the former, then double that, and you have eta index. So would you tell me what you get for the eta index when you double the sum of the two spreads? 1.2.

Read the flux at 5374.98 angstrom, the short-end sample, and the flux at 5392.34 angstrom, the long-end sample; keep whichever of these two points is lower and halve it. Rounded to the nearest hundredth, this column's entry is 5.49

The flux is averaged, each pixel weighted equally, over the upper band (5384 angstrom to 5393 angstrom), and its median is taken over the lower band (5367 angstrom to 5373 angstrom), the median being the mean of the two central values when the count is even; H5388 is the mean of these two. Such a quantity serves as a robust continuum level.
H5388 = 10.4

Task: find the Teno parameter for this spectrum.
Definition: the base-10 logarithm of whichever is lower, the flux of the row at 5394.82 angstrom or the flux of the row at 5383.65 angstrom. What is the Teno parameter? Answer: 0.985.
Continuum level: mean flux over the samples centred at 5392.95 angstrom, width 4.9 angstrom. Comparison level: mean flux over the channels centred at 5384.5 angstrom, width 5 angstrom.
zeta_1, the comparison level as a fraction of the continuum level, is 1.03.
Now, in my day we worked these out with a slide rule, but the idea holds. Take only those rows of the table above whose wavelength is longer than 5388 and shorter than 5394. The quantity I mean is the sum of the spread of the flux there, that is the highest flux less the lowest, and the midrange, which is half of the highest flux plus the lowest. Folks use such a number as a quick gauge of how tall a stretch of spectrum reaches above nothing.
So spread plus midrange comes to 13.4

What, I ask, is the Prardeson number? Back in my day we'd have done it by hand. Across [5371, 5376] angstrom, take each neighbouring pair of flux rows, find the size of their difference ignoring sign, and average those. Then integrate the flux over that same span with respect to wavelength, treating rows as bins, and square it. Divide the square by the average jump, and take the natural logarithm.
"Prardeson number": 8.8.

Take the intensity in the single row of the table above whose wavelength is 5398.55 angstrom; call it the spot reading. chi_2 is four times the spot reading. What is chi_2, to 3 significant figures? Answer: 48.4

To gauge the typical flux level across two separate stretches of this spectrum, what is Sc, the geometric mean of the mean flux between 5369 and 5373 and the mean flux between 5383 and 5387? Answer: 10.8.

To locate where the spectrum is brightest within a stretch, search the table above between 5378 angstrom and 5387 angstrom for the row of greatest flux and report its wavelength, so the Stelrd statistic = 5381.17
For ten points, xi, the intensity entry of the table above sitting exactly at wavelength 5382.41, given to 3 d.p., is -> 10.150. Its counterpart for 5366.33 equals 14.390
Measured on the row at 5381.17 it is 12.410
